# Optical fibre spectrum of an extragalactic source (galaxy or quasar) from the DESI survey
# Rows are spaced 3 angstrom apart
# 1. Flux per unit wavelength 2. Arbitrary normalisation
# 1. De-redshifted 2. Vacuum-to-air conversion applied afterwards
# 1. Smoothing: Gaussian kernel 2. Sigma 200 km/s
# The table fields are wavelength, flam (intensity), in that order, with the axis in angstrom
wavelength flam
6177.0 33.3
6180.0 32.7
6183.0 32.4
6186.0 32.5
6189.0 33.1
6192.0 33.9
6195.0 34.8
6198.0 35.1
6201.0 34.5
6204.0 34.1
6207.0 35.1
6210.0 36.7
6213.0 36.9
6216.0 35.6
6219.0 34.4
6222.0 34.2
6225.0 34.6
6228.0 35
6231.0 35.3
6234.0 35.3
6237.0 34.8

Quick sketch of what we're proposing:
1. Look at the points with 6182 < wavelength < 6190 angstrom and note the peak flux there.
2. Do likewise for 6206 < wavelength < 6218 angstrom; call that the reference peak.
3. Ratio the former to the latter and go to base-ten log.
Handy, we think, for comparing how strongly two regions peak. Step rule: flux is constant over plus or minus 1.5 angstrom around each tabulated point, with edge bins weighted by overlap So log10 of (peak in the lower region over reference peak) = -0.047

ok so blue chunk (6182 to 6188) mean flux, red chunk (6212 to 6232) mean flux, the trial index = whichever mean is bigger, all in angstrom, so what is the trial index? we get 35.1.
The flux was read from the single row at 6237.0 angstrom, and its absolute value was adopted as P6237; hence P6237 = 34.8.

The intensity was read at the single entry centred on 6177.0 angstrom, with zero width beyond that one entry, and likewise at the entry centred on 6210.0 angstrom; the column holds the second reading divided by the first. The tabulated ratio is 1.10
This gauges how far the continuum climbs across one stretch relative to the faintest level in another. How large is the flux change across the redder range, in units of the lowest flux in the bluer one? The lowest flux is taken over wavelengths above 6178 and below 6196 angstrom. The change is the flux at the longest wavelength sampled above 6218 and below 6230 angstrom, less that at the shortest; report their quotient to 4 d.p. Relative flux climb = 0.0185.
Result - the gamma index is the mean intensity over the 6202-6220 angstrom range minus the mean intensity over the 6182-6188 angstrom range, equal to 3.0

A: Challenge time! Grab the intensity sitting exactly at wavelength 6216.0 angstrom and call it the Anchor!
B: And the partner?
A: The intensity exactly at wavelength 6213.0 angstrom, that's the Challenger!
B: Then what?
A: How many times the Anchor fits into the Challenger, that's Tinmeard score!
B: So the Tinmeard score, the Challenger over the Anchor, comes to 1.04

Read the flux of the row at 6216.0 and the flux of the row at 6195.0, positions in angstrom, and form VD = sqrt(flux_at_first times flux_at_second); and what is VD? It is 35.2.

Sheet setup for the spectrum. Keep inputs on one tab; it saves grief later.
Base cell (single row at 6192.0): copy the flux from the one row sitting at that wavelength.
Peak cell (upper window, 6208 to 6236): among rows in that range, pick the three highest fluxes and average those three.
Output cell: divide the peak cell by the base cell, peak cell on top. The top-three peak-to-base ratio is 1.07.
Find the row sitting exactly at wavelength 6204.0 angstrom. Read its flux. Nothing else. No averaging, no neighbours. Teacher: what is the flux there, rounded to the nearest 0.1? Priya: 34.1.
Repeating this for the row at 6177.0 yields 33.3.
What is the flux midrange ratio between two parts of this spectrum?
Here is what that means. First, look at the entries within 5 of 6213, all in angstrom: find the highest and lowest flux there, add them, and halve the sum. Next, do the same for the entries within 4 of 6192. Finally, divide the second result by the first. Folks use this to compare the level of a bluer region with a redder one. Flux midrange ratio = 0.937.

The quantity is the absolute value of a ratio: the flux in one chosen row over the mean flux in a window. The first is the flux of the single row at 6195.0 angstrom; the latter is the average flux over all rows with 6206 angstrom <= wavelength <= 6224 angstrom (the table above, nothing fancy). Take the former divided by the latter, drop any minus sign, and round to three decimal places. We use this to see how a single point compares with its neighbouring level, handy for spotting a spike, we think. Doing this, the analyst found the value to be 0.981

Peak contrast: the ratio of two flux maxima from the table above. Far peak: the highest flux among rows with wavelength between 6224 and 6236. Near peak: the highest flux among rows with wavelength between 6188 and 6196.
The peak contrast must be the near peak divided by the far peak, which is 0.99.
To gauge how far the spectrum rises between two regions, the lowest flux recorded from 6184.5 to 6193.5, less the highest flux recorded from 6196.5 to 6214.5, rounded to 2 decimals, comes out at -4.40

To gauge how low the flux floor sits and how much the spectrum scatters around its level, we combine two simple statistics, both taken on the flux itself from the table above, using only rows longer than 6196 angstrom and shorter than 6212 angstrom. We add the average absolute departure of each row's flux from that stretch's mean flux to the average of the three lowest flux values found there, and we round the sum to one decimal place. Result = 35.2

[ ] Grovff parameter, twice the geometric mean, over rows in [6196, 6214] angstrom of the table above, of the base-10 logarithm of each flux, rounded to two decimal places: 3.10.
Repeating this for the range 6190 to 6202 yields 3.08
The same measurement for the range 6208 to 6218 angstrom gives 3.12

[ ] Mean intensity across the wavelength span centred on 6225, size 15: 34.7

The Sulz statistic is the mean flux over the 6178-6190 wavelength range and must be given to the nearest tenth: 32.7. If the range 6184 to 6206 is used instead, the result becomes 34.0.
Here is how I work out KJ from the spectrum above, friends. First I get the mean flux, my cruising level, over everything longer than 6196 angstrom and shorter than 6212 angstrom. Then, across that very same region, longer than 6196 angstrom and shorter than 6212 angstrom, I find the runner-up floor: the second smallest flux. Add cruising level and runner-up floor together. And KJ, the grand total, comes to 69.6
